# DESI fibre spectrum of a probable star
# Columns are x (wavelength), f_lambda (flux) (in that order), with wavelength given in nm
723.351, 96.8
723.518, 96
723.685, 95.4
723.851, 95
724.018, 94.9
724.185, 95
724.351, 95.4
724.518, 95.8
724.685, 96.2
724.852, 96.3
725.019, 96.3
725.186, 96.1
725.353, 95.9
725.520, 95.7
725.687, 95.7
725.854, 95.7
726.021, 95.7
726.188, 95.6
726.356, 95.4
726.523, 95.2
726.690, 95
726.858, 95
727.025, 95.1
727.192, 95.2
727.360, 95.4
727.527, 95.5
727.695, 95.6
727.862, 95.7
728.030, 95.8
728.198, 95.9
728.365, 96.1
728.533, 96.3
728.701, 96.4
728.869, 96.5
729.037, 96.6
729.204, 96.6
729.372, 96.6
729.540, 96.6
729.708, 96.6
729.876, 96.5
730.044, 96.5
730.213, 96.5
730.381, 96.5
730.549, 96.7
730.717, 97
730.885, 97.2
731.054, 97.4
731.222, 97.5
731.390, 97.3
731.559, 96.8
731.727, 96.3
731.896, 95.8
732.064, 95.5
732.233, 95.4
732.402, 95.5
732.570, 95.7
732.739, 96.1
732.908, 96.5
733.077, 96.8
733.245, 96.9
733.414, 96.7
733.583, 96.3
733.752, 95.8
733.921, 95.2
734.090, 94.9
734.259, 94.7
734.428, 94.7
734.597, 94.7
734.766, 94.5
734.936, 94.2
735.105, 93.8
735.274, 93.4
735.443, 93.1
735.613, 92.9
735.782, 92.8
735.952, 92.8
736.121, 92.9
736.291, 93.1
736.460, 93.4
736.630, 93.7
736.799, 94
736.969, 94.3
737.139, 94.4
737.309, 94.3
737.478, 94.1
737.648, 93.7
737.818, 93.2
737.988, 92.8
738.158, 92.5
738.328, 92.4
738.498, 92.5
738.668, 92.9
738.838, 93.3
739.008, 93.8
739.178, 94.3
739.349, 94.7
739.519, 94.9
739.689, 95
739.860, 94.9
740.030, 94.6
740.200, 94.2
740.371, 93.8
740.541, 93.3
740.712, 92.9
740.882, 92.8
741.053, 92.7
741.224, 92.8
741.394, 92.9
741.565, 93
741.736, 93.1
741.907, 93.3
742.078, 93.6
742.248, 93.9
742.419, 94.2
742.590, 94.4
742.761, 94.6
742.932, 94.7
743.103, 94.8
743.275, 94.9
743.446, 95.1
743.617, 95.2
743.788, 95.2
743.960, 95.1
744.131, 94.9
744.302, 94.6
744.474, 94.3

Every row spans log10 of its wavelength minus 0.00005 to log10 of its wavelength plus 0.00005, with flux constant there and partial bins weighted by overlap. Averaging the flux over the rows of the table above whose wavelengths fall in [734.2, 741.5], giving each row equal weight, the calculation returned 93.6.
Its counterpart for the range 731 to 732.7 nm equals 96.3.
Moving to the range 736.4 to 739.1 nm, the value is 93.5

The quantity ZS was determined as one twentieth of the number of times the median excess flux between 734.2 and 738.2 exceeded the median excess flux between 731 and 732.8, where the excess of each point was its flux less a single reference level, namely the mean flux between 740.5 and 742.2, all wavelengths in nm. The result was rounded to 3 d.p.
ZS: 0.011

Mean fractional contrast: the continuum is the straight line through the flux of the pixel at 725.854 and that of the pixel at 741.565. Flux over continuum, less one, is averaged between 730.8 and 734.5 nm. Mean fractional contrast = 0.017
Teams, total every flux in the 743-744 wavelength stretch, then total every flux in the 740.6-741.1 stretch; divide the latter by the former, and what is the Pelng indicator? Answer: 0.49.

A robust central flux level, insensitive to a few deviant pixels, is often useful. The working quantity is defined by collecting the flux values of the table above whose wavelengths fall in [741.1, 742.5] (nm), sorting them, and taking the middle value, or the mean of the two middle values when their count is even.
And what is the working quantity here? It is 93.2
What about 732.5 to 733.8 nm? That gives 96.4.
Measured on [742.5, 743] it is 94.6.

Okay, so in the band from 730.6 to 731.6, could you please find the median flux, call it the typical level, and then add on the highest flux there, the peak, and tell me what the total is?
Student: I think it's 195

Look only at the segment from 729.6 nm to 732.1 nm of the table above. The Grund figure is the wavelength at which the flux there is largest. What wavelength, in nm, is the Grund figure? 731.222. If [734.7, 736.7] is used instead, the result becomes 734.766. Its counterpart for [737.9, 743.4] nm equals 739.689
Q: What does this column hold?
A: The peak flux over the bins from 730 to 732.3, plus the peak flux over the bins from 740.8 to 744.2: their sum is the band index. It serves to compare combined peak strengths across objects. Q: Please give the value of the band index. 193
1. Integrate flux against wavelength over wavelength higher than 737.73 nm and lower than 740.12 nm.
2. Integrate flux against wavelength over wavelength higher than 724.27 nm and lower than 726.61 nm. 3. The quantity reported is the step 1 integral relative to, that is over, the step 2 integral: 1.00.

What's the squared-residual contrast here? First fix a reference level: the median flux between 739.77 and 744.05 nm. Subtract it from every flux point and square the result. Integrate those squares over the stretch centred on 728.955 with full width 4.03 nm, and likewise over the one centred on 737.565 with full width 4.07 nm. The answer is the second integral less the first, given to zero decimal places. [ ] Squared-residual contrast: -14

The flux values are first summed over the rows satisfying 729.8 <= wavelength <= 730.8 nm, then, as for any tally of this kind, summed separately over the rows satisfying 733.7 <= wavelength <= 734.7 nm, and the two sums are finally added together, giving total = 1150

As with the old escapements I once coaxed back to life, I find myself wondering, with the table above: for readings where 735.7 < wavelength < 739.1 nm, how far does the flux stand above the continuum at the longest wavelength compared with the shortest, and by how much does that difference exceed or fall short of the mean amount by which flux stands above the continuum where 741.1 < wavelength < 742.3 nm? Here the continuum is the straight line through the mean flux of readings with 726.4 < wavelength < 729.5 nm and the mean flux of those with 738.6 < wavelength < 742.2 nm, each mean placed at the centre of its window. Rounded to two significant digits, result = 1.8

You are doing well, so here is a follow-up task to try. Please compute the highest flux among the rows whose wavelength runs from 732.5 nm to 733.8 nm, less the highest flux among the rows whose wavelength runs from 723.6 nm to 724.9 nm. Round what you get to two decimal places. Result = 0.60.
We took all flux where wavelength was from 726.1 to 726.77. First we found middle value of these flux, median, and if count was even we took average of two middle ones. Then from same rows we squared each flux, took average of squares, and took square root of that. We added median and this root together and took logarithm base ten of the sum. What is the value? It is 2.28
